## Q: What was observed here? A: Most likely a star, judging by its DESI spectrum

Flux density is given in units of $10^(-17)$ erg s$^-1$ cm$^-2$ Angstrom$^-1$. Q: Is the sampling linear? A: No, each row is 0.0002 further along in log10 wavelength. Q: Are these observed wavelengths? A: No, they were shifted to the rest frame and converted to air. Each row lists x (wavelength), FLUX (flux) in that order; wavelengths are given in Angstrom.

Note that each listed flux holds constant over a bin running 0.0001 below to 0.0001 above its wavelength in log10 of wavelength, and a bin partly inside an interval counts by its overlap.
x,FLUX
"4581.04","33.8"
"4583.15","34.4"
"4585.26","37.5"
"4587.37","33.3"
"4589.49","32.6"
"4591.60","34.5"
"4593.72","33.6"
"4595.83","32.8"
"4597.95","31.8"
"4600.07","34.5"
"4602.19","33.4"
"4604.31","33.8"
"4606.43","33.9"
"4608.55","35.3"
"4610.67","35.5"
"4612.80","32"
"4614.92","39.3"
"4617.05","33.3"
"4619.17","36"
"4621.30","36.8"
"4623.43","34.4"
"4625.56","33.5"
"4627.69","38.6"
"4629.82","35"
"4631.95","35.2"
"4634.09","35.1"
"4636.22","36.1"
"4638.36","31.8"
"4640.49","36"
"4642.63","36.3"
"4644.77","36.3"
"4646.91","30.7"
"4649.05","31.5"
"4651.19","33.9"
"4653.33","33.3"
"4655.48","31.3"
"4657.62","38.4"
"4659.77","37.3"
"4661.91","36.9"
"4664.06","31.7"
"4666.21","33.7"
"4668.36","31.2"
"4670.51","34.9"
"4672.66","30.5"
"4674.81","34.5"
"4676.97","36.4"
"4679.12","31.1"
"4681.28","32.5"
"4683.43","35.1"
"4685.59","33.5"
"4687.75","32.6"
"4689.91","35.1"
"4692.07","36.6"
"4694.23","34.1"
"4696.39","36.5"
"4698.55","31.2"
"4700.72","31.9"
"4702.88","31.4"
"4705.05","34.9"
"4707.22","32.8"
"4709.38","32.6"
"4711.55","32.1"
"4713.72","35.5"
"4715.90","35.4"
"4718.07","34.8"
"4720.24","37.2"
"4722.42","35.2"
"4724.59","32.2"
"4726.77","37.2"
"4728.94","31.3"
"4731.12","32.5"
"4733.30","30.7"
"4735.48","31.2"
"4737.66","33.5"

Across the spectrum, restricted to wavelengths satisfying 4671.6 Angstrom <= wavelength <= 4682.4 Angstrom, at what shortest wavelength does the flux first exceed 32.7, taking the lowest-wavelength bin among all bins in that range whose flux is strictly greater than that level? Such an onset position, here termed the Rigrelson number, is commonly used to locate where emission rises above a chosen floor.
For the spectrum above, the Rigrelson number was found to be 4674.81 Angstrom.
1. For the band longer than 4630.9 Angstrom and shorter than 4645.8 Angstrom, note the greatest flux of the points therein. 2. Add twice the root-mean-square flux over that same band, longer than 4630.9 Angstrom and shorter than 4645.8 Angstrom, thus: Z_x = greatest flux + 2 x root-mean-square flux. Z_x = 107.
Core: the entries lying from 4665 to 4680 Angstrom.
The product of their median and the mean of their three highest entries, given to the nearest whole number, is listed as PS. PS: 1188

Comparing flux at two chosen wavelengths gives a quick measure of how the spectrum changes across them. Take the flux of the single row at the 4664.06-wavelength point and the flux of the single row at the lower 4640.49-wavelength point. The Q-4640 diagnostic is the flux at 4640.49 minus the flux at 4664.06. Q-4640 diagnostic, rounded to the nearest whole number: 4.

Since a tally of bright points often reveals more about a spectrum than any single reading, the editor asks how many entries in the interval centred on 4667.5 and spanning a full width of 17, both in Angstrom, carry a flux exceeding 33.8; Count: 4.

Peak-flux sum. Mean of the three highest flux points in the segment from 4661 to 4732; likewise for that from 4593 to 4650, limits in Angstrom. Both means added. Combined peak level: 75.3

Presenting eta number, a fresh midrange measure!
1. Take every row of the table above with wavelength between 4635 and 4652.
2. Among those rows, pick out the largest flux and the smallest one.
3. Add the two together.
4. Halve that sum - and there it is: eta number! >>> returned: 33.5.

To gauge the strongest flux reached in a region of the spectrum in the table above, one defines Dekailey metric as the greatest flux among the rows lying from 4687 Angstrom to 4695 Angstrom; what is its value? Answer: 36.6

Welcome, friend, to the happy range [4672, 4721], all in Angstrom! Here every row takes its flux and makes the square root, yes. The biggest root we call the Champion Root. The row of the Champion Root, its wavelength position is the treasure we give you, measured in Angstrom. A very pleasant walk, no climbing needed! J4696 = 4720.24 Angstrom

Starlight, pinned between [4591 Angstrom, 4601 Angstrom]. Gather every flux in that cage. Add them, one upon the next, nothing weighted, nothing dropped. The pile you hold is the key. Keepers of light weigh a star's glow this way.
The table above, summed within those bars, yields 167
